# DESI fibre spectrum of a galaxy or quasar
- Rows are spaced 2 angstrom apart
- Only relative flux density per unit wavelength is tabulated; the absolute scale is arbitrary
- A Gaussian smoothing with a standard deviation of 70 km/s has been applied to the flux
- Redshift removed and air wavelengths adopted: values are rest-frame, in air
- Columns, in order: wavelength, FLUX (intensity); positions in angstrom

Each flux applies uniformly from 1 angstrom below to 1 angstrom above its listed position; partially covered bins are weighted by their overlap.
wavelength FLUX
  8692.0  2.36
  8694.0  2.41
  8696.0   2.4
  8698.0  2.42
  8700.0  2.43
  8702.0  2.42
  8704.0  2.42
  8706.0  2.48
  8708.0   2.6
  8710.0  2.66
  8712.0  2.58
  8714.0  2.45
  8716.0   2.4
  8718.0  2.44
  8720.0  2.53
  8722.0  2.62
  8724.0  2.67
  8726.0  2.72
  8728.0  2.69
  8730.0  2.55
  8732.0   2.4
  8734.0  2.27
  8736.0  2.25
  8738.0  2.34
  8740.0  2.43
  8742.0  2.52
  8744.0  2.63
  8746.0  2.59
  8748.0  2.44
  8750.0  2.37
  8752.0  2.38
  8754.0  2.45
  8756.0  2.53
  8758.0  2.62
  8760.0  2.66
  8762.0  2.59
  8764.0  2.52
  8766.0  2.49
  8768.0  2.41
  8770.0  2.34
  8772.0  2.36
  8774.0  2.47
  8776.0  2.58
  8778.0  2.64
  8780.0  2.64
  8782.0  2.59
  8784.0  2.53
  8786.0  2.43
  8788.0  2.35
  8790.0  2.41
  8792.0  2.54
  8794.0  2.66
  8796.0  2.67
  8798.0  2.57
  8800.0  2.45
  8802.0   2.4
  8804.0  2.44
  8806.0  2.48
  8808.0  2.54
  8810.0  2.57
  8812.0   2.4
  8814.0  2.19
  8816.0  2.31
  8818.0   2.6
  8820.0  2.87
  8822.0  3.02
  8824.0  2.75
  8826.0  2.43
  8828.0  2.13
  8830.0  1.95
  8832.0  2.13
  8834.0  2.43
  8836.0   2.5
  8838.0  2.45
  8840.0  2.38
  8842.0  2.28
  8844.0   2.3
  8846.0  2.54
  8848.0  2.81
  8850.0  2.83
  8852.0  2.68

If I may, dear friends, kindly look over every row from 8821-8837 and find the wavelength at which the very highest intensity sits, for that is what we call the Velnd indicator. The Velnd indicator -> 8822.0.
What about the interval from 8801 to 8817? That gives 8810.0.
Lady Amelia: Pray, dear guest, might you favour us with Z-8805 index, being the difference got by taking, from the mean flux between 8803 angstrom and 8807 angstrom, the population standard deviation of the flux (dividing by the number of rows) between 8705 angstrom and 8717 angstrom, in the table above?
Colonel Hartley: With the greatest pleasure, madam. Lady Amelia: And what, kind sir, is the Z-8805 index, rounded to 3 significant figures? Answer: 2.37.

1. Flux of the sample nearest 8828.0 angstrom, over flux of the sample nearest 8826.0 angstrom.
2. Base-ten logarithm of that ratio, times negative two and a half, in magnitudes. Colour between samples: 0.14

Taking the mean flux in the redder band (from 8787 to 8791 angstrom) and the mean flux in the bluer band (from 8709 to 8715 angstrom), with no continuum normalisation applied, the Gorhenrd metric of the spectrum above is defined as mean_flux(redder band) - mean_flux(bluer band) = -0.18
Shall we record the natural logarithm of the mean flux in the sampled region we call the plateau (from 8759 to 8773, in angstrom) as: 0.909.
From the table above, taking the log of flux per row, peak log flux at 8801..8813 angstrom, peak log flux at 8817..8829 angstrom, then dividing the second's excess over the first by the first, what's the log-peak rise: 0.17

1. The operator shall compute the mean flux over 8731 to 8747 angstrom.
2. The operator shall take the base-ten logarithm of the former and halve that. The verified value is 0.193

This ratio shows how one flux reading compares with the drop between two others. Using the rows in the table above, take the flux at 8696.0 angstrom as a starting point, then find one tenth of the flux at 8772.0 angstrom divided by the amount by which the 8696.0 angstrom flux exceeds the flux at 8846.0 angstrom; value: -1.7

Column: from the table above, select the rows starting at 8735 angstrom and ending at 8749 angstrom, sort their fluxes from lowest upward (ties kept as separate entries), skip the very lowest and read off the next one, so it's 2.34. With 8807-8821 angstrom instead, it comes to 2.31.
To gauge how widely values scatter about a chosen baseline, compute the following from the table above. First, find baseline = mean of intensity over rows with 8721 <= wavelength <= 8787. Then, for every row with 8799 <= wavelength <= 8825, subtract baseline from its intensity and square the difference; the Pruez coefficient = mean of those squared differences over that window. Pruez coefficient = 0.0491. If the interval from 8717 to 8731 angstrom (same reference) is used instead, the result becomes 0.0179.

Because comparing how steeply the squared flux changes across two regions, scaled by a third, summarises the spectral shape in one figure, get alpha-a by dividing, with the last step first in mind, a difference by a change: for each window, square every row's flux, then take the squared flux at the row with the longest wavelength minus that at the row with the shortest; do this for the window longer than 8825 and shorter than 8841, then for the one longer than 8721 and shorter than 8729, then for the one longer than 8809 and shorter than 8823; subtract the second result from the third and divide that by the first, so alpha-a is -8.9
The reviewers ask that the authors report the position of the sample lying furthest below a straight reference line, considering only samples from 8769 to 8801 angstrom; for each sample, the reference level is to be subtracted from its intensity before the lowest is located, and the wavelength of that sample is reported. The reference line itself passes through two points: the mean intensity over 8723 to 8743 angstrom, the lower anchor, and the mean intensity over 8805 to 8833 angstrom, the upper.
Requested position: 8770.0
